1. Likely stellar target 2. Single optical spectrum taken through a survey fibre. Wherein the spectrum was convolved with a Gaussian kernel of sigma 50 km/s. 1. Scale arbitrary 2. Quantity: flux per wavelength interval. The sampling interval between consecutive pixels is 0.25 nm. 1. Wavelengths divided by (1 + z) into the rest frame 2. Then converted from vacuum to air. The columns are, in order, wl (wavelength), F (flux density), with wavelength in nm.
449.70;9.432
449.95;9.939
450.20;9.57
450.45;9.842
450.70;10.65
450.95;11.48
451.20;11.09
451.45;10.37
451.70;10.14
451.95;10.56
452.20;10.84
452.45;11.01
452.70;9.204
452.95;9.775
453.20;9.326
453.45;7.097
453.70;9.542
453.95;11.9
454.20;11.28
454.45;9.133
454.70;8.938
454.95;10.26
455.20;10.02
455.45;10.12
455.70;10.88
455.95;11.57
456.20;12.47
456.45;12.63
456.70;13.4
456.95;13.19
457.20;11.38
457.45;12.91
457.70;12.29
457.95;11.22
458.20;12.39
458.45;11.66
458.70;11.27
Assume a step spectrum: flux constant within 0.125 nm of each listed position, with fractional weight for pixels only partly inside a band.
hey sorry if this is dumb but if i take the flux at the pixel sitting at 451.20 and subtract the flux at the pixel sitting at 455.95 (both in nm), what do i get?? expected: 0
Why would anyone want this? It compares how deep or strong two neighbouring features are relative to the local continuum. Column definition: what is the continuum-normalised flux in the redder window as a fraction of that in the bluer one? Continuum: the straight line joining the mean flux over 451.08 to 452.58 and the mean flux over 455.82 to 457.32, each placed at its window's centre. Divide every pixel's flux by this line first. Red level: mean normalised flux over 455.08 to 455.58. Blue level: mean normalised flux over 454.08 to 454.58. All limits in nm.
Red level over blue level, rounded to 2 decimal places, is 0.96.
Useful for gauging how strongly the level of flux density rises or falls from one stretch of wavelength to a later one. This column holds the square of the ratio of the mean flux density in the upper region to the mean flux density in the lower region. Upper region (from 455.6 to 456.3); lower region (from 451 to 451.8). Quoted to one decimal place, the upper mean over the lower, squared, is 1.2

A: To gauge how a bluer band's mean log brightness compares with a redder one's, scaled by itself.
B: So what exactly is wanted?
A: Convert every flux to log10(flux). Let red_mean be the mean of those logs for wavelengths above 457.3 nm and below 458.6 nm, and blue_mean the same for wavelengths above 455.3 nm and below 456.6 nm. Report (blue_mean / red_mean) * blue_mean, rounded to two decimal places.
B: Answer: 1.04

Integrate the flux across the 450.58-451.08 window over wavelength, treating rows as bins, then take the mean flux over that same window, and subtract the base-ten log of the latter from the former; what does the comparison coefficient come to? 4.5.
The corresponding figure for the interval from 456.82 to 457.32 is 5.1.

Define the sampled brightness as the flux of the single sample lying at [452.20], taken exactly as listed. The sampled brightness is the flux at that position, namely 10.84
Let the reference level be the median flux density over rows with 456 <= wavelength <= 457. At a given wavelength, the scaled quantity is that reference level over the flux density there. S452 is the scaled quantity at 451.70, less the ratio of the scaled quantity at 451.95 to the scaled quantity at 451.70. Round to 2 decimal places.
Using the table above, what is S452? 0.31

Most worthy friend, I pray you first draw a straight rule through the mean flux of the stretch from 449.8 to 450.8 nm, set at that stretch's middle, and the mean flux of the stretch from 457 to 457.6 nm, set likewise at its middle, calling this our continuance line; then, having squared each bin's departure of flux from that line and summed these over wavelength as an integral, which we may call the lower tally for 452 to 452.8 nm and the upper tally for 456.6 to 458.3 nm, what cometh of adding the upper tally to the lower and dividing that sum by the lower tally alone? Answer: 3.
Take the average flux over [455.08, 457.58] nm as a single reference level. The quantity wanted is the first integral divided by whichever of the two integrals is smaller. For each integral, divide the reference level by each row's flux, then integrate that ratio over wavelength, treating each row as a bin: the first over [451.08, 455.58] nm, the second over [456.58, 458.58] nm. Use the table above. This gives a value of 2.8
